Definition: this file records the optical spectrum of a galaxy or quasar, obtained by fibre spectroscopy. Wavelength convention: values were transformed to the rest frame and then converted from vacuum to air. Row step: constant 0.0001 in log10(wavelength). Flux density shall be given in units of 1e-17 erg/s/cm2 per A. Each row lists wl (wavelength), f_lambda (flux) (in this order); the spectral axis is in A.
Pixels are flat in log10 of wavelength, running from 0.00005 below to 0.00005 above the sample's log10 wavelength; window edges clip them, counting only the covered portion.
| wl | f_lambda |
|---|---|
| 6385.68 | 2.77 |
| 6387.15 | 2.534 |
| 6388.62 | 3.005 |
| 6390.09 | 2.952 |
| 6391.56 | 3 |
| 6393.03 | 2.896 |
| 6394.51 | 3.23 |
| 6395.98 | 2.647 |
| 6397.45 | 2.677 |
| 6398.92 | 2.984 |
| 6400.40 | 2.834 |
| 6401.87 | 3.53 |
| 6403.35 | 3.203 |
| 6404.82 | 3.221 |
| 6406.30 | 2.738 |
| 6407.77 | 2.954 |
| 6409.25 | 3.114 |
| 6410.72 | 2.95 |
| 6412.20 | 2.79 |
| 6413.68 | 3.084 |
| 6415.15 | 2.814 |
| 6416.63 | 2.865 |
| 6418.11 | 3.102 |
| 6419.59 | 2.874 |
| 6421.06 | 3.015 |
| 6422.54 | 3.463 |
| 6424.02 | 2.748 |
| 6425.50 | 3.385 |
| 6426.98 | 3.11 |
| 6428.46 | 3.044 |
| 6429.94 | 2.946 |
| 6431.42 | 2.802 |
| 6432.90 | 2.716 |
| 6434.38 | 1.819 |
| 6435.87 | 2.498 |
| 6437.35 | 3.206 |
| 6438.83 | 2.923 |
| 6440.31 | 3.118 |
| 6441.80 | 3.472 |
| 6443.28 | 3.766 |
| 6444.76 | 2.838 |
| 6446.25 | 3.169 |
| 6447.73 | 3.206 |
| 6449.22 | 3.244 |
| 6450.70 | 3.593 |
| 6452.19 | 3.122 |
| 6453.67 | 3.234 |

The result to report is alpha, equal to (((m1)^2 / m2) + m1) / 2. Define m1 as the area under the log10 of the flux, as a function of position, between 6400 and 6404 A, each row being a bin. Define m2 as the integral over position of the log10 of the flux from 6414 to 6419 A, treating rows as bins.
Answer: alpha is 1.89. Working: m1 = 2.0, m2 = 2.34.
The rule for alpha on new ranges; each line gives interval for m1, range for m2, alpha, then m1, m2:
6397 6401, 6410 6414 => 1.79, 1.8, 1.86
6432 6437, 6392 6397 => 1.71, 1.9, 2.32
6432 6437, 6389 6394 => 1.70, 1.9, 2.36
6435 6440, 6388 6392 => 2.50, 2.3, 1.90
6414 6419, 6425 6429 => 2.53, 2.3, 2.00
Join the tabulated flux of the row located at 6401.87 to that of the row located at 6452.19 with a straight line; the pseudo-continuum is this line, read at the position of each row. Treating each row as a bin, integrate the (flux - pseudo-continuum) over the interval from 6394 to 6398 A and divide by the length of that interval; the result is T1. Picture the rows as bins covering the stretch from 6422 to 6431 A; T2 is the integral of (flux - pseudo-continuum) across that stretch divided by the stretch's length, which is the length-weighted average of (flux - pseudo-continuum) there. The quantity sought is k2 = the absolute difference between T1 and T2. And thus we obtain 0.51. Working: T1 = -0.7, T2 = -0.2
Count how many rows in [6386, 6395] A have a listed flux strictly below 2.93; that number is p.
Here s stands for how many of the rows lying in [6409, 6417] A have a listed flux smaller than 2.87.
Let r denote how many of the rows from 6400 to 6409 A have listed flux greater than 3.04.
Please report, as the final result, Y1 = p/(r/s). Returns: 2.0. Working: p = 2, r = 3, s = 3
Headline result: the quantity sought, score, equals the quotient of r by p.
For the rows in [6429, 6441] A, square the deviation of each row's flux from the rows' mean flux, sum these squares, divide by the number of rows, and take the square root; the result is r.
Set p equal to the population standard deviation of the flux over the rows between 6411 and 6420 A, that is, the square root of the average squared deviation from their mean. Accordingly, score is 3.3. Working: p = 0.12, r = 0.41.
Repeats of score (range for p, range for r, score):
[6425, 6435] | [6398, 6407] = 0.6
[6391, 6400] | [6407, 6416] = 0.6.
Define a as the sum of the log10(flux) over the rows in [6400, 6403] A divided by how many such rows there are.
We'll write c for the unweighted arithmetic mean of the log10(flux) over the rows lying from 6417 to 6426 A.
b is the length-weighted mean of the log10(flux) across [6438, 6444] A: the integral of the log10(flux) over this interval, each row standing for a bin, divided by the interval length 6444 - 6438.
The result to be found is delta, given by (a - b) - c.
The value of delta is -0.508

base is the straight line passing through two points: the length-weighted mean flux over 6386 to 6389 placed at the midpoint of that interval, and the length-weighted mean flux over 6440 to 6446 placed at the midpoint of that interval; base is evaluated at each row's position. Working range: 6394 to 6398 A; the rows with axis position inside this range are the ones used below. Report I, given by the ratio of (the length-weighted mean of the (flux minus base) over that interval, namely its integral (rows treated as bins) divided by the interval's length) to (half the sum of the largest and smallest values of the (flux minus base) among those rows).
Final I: 0.09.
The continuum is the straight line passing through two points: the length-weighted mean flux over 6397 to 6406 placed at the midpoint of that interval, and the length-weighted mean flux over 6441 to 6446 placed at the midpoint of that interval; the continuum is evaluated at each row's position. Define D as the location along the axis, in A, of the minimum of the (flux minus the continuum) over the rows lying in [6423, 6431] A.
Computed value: 6424.02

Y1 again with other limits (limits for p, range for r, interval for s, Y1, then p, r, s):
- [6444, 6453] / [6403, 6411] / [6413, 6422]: 0.7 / 1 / 3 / 2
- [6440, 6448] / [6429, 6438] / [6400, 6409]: 2.0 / 1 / 1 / 2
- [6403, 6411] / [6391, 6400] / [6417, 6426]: 1.0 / 1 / 1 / 1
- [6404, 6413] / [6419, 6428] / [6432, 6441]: 2.0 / 2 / 3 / 3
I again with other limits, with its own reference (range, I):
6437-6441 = 1.02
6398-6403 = 0.77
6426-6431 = 0.94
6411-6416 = 1.62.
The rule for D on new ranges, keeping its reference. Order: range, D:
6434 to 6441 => 6434.38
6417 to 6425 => 6424.02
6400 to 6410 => 6406.30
